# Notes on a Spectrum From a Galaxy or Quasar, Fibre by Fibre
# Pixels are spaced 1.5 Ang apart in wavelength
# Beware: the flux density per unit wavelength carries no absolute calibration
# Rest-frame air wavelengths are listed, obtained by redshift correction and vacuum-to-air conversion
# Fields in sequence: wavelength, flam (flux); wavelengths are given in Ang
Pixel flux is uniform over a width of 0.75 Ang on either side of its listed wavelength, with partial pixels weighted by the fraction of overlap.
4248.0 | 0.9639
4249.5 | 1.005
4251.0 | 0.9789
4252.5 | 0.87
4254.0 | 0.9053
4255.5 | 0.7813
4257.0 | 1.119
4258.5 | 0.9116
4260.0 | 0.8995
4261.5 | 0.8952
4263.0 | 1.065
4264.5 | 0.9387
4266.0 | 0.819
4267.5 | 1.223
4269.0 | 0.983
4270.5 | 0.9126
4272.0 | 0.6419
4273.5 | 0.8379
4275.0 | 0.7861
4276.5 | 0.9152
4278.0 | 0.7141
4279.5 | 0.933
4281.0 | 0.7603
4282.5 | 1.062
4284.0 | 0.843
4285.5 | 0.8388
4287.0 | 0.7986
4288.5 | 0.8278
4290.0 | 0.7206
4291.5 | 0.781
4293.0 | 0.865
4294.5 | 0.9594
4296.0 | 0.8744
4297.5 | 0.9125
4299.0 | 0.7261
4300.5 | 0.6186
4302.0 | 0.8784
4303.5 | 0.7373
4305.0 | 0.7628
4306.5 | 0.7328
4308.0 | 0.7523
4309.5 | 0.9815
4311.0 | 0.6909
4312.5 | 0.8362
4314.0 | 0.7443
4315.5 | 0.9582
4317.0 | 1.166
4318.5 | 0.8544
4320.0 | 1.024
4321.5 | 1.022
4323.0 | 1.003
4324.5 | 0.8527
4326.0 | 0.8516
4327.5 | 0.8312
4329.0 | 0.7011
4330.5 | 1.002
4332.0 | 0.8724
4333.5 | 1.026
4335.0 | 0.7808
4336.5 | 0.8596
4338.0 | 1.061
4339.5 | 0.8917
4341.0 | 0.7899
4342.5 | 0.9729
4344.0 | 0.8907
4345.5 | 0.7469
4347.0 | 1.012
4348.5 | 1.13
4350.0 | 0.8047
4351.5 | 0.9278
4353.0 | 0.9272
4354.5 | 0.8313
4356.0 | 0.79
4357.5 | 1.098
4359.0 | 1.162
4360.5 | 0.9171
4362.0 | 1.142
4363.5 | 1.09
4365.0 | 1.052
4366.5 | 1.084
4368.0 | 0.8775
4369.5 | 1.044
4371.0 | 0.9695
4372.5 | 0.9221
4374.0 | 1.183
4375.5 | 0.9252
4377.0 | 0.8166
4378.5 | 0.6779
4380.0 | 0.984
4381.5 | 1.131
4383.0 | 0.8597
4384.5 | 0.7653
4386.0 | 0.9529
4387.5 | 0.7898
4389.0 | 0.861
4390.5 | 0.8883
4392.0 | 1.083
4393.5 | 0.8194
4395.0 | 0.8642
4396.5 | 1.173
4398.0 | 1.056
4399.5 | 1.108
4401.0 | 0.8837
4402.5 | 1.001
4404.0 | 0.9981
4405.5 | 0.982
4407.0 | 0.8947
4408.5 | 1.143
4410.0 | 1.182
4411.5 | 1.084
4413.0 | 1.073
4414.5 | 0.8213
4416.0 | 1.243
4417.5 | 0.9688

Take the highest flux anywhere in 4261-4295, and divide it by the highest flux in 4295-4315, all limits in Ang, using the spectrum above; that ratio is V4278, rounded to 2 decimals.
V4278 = 1.25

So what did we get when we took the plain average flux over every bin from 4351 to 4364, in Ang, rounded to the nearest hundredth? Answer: 0.99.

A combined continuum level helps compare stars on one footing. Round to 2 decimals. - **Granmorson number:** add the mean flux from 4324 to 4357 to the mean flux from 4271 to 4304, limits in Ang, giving 1.71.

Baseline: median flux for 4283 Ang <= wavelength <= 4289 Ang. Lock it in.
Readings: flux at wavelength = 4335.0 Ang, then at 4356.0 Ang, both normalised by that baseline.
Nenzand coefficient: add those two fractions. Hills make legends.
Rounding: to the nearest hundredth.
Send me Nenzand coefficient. 1.89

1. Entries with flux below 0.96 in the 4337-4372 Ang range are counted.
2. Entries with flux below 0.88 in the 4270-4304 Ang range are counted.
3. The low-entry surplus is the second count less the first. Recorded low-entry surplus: 6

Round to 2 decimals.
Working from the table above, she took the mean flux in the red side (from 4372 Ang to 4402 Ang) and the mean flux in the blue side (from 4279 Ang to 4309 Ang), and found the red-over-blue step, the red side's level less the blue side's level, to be 0.12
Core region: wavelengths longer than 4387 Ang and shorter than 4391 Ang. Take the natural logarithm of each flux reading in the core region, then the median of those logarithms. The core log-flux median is -0.15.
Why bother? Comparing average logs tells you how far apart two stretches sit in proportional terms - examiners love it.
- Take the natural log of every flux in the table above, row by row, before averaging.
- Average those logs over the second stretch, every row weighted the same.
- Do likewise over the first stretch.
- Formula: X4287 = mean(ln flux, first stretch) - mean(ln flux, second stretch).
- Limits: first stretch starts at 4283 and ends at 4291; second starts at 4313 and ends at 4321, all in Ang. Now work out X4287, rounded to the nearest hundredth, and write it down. -0.15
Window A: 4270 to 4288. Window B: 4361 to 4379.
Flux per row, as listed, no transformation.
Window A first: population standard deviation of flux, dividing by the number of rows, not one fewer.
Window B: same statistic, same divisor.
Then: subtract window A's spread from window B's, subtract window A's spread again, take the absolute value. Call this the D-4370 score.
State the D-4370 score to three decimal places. 0.072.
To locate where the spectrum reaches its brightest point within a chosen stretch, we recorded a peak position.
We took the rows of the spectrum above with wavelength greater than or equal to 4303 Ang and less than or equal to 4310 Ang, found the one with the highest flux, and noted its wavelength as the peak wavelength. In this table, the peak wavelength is 4309.5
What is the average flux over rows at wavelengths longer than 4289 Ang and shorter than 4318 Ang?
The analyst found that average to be 0.83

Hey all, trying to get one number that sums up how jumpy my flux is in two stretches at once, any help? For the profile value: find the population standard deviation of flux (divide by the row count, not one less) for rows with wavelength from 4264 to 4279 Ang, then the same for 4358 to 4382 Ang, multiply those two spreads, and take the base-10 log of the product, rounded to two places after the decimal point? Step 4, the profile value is -1.69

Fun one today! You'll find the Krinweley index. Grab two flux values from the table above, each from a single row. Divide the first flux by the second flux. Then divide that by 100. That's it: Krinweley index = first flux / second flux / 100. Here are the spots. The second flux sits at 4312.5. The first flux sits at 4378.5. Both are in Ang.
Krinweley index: 0.0081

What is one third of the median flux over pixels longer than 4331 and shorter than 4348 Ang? 0.297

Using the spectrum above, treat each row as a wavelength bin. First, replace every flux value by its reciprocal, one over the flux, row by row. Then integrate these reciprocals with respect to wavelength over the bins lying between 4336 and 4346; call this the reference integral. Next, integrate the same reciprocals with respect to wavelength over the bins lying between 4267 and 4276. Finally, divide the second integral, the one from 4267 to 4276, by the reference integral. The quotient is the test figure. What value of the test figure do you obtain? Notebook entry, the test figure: 0.9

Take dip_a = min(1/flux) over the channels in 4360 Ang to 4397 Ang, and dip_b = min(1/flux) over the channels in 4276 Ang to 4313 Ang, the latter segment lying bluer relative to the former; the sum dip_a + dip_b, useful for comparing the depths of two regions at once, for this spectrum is 1.79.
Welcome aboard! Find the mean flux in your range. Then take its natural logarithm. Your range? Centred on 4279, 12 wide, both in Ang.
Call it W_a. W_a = -0.15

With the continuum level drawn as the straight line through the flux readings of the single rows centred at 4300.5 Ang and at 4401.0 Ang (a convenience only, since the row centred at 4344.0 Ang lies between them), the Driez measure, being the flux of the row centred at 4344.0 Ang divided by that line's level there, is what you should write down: 1.21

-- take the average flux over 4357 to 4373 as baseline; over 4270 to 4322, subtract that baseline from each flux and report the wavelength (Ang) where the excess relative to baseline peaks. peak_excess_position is 4317.0 Ang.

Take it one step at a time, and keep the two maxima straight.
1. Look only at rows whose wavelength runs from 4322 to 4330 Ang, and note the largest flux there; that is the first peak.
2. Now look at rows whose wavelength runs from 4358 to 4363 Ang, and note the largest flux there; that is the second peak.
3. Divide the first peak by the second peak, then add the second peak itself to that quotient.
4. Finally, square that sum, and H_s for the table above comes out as 4.1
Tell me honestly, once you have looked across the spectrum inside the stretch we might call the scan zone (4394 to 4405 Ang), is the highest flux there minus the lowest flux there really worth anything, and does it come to 0.309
